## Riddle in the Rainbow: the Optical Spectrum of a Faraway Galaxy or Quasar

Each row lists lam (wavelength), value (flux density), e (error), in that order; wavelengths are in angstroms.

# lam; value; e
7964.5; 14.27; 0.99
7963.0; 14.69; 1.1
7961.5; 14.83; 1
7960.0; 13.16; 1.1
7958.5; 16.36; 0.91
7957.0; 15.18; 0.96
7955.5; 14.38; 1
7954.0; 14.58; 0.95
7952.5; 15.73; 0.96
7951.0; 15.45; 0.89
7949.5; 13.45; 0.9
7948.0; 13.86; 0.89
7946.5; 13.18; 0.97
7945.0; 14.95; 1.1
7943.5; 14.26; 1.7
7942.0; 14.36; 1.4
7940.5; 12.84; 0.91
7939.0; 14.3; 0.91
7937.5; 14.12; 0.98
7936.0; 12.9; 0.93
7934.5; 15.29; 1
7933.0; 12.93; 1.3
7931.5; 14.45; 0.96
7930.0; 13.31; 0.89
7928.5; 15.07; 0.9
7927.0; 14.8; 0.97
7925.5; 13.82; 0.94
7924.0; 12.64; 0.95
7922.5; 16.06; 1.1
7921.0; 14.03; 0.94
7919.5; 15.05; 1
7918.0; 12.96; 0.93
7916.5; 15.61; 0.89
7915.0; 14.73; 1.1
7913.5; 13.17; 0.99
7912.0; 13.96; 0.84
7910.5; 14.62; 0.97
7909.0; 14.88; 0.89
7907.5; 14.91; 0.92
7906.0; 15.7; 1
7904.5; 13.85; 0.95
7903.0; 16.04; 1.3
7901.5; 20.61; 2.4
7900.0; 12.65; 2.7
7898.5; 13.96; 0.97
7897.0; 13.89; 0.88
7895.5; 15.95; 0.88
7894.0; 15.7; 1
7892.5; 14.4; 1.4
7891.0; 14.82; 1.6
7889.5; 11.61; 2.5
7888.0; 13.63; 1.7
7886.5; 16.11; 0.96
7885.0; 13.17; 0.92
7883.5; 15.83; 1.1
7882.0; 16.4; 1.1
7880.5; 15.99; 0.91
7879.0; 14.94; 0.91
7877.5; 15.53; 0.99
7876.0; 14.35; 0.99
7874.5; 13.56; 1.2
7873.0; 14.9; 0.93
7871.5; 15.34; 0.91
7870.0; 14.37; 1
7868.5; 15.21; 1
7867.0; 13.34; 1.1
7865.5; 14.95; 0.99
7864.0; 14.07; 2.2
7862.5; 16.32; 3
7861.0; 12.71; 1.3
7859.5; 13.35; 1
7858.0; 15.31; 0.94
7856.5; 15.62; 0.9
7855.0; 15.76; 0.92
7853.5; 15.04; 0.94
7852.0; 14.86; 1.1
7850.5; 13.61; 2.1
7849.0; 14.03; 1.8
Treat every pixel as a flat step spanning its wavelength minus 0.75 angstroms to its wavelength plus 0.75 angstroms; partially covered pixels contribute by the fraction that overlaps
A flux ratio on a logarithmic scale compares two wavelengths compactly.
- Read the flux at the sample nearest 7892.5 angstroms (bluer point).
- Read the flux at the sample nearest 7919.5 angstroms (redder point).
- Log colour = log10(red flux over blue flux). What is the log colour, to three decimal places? 0.019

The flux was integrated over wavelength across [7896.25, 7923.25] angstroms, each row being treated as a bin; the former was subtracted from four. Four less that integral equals -396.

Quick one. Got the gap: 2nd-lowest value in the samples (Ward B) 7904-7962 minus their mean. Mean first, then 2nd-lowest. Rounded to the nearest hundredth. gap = -1.51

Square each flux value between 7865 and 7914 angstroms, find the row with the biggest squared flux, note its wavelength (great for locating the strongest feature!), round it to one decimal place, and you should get 7901.5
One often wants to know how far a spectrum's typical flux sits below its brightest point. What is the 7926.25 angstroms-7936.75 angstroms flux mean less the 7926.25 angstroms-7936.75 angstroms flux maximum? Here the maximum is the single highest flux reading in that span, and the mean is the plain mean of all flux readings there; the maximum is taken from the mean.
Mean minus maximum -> -1.18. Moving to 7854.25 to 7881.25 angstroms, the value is -1.56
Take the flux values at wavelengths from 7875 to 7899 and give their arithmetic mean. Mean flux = 14.8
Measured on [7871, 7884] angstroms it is 15.2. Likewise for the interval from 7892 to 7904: 15.4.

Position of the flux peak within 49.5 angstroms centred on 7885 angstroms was 7901.5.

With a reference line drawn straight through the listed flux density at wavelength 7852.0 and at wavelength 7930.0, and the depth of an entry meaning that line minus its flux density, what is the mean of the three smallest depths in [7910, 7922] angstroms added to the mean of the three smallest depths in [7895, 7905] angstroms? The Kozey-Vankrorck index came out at -5.19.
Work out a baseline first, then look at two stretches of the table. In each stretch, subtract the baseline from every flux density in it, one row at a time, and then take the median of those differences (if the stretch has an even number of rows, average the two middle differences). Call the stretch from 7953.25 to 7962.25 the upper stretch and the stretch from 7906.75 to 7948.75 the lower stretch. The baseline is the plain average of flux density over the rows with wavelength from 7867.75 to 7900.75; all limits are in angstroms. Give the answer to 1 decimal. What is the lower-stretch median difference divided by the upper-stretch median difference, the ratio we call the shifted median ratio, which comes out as -6.8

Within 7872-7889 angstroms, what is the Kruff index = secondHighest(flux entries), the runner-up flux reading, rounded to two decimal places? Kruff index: 16.11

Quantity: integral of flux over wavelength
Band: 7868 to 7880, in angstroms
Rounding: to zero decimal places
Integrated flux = 177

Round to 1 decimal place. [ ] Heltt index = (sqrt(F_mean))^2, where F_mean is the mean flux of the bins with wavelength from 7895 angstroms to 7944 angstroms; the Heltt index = 14.5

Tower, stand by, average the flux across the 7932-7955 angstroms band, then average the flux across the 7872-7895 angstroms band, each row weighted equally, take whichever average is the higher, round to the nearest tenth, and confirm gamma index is 14.7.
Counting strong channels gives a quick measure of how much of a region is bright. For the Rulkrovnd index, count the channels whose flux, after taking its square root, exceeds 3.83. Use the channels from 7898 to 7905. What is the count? 2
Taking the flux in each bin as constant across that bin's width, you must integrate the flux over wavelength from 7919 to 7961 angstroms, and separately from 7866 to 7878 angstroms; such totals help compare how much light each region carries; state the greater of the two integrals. 601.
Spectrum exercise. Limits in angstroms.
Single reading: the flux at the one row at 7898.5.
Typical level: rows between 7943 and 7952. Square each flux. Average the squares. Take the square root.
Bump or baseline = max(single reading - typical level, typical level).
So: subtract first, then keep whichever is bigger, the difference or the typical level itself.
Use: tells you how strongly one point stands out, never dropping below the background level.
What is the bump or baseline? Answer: 14.2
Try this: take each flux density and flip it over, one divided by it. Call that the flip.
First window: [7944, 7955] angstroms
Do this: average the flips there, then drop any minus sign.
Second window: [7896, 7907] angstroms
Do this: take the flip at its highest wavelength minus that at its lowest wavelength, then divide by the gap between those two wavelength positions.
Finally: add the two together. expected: 0.0685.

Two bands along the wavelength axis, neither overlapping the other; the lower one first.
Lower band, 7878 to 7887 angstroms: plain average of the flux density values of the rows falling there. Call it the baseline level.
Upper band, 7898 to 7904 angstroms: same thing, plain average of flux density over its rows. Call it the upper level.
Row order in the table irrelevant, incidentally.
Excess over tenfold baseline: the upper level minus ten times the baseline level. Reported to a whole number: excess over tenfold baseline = -138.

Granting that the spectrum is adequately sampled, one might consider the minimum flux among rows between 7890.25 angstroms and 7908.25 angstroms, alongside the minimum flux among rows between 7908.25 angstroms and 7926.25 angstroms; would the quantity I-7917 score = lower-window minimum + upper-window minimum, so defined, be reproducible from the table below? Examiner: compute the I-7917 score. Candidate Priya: 25.3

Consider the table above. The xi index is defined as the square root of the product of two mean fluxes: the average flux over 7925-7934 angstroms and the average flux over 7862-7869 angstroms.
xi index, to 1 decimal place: 14.4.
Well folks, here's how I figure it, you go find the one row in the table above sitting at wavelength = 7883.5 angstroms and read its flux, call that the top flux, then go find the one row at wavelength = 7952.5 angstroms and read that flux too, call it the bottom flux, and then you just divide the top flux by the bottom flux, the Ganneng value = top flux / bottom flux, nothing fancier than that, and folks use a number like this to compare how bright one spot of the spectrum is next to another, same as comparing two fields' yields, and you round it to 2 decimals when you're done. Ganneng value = 1.01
